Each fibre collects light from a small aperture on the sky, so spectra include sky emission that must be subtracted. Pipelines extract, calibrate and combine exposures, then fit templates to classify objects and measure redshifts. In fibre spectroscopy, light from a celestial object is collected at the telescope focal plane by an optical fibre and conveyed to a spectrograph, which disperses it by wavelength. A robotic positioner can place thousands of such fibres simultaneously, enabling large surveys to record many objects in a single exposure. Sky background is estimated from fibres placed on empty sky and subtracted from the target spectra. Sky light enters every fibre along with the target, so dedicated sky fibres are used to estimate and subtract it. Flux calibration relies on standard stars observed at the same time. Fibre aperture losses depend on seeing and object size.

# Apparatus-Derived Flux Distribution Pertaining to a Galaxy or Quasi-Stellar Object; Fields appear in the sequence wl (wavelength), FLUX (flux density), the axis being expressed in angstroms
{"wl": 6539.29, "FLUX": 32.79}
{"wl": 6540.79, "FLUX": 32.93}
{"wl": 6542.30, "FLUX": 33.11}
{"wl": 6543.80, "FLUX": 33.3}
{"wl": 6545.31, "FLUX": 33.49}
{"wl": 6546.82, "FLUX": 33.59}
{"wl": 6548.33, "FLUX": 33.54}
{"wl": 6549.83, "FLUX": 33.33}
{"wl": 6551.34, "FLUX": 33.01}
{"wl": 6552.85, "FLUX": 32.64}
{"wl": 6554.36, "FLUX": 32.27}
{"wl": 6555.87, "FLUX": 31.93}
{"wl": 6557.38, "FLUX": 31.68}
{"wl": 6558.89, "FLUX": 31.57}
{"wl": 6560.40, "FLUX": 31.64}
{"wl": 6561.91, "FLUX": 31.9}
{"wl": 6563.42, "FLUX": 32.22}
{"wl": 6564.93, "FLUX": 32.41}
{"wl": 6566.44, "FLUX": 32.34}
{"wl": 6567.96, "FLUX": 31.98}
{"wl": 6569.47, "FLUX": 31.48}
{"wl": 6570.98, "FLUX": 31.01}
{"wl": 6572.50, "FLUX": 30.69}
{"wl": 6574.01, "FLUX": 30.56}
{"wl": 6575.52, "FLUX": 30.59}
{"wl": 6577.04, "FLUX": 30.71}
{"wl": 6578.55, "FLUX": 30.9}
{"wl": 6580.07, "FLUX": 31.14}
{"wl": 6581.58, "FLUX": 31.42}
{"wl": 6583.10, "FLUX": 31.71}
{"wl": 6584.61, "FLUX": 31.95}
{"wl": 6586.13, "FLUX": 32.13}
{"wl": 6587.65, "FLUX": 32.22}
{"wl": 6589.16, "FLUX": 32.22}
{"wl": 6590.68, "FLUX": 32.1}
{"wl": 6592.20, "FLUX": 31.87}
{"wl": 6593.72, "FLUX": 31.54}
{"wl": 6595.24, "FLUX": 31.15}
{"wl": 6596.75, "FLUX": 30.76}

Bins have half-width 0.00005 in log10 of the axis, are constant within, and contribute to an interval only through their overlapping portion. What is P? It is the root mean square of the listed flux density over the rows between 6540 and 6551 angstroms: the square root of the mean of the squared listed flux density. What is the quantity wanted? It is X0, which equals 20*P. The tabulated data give 667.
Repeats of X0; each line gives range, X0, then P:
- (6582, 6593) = 641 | 32.0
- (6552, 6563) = 639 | 31.9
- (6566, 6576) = 625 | 31.2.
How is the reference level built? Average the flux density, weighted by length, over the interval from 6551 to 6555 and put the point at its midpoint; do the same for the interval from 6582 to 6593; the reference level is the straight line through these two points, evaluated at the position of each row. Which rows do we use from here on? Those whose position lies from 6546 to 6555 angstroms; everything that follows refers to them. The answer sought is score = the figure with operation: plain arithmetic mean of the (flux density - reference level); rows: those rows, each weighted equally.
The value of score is 0.4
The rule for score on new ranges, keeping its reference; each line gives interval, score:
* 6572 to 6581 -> -1.4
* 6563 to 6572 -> -0.4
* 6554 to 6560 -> -0.7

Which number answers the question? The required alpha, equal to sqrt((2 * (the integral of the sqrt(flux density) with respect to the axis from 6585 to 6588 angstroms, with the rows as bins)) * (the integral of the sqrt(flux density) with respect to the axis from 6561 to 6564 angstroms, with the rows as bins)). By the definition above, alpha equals 24.0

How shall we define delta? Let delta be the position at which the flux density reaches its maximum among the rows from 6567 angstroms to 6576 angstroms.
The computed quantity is 6567.96 angstroms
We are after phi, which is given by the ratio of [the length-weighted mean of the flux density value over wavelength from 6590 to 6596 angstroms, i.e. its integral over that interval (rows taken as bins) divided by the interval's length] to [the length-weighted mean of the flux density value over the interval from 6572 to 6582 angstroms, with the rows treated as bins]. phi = 1.03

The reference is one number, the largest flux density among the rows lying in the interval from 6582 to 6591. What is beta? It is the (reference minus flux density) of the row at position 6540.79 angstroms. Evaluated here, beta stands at -0.7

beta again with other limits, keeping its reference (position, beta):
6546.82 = -1.4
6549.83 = -1.1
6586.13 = 0.1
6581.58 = 0.8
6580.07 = 1.1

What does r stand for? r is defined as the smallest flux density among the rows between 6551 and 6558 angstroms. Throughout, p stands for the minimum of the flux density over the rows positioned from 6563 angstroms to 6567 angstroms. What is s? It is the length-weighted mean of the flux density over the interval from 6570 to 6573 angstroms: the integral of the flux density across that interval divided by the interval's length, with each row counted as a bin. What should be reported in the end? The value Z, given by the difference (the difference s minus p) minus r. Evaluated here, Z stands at -33.0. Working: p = 32.22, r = 31.68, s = 30.9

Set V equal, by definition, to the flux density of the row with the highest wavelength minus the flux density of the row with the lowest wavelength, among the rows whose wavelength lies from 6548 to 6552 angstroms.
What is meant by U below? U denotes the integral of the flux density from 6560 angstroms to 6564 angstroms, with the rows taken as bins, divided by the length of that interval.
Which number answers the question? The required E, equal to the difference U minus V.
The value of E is 32.5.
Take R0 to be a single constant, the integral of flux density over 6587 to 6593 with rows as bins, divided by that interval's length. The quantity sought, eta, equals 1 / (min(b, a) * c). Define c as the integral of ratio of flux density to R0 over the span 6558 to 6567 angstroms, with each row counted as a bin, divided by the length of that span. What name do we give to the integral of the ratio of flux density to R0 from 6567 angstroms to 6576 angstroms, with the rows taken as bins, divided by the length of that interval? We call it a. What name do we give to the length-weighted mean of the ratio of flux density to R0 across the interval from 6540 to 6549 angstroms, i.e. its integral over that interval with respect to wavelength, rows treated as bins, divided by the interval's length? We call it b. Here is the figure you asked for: 1.03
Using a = 0.97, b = 1.04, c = 1.00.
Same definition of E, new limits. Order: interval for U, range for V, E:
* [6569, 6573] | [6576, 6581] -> 30.6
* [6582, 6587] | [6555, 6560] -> 32.2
